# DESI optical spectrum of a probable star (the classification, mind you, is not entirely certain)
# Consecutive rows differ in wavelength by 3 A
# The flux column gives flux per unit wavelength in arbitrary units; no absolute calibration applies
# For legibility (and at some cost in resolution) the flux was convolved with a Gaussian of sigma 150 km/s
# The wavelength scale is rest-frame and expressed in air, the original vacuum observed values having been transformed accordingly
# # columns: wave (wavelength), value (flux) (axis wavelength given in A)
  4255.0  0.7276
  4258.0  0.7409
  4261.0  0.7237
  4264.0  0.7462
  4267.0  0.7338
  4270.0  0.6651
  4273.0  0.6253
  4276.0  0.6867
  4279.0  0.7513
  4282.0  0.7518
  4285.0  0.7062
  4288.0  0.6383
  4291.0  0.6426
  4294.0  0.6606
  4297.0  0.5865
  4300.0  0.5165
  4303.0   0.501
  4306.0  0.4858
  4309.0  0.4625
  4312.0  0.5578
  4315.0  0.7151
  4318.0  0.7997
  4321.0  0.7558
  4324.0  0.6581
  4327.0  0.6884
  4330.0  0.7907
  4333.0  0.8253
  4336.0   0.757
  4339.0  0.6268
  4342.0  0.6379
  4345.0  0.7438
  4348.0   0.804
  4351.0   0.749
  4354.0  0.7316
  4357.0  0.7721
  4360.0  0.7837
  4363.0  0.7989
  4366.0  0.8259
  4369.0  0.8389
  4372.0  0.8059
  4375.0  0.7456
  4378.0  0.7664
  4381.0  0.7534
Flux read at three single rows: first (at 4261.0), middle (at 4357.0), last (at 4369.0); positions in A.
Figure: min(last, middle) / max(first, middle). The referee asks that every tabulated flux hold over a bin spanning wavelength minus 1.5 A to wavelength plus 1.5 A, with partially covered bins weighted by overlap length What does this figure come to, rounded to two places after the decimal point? 1.00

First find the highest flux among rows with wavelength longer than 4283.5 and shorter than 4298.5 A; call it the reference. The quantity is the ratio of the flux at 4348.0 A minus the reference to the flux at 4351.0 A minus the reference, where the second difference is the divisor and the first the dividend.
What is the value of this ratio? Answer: 2.3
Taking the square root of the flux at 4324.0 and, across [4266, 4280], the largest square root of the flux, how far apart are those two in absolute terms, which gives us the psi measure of 0.056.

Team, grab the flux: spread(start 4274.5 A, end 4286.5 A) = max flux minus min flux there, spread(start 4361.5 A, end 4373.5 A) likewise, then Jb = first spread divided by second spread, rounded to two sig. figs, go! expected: 1.6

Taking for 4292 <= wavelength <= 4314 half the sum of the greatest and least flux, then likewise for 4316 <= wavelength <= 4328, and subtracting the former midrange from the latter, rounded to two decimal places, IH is 0.17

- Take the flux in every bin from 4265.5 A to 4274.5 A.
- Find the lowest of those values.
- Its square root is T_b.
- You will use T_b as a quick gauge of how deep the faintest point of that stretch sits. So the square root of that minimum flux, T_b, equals 0.79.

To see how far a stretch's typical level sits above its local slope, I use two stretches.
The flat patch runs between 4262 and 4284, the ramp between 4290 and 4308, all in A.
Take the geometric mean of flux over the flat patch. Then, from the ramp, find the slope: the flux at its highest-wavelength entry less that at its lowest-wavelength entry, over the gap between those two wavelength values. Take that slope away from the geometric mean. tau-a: 0.717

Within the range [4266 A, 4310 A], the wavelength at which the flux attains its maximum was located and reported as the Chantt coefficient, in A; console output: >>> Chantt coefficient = 4282.0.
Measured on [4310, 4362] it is 4333.0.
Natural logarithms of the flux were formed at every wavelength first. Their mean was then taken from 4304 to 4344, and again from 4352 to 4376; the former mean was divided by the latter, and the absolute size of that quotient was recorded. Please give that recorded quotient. 1.7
